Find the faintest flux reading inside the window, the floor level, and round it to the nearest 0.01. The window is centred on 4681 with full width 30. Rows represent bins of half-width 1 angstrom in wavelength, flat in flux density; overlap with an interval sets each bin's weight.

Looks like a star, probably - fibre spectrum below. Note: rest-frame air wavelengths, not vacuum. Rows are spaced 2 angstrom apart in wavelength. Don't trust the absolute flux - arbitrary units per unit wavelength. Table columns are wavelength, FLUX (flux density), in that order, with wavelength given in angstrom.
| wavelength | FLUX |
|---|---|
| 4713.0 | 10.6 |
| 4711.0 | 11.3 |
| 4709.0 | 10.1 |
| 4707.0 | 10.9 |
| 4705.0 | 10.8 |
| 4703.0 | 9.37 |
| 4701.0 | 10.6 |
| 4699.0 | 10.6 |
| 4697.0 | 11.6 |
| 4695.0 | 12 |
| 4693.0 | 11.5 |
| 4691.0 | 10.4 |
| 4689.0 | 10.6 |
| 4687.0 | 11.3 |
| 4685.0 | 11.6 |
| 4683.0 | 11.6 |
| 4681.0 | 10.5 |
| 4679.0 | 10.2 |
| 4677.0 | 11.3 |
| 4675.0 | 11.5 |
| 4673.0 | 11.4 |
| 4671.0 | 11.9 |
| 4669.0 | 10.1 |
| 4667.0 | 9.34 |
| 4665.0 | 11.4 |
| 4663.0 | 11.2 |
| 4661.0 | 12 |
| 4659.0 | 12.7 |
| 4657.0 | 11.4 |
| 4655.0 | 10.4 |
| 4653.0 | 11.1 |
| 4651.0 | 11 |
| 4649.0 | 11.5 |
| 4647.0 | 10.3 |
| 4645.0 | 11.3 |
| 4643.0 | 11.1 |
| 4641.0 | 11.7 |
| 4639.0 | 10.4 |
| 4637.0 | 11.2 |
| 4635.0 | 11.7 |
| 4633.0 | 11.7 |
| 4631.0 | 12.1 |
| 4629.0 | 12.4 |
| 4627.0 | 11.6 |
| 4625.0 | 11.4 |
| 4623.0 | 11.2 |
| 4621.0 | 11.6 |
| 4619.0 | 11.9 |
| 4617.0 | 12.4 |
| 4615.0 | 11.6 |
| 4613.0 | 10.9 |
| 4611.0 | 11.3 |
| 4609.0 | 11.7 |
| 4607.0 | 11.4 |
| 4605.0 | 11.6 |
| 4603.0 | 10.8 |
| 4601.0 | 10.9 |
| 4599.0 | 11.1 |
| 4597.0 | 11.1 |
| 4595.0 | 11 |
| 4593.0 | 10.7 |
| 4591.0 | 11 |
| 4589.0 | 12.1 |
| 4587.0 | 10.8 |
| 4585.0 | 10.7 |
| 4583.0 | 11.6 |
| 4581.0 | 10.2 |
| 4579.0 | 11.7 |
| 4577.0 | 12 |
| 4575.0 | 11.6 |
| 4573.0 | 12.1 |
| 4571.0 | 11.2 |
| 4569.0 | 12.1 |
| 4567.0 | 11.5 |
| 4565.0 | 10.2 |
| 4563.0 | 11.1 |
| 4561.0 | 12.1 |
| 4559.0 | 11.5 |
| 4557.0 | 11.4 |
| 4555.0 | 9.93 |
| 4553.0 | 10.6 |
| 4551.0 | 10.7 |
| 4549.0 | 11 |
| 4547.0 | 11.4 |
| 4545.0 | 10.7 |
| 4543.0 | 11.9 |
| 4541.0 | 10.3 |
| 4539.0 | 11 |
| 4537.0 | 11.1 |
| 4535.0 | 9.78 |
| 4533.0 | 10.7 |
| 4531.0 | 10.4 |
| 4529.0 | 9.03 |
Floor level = 9.34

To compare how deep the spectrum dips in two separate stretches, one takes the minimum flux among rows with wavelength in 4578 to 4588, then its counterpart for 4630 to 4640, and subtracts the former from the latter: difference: 0.2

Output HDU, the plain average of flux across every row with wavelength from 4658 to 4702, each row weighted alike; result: 11.2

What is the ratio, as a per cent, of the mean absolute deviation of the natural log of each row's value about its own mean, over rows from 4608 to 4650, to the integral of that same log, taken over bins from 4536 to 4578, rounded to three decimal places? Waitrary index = 0.035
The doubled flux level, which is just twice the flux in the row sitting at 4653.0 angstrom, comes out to 22.2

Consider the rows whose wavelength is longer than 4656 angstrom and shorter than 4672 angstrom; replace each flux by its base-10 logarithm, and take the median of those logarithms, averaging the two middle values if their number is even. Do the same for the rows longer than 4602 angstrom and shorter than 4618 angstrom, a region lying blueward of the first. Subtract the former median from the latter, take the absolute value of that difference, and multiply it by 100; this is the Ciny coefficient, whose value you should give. 0.4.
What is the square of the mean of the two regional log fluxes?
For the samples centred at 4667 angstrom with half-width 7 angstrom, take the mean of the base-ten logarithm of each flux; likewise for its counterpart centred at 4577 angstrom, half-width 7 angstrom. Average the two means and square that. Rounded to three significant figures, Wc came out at 1.10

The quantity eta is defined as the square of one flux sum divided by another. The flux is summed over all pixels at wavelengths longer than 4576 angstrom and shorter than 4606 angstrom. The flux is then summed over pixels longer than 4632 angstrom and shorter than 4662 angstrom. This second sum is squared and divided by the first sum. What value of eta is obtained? 172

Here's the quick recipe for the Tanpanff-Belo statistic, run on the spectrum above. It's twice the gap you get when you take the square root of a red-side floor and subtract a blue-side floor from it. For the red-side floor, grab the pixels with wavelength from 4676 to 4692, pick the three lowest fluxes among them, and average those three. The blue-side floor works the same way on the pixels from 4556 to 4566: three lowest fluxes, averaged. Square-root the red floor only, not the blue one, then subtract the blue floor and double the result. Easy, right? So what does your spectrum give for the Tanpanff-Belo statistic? -15.4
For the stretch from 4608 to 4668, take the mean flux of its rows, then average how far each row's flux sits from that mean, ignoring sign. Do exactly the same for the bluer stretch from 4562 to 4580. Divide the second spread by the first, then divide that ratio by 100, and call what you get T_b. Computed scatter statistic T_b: 0.0092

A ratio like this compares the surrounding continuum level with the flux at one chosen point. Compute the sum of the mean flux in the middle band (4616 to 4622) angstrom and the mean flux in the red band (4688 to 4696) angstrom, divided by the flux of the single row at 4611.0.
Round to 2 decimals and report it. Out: 2.04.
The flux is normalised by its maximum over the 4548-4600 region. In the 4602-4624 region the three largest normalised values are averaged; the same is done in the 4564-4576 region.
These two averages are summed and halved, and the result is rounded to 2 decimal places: 0.99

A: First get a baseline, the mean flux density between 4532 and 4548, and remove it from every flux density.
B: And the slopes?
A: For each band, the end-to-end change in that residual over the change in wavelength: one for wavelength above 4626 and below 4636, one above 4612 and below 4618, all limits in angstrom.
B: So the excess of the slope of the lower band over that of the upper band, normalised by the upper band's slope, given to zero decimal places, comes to 29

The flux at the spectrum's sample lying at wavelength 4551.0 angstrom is 10.7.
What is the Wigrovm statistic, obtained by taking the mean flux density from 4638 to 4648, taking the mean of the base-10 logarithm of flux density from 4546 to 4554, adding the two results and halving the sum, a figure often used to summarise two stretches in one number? 6.0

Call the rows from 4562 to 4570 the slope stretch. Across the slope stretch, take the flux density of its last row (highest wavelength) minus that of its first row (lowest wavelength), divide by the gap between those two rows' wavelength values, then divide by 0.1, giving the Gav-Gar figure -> 1.7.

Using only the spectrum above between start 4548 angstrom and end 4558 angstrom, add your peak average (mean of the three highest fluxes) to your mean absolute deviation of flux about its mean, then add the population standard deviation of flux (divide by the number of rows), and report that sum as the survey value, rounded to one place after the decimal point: 11.9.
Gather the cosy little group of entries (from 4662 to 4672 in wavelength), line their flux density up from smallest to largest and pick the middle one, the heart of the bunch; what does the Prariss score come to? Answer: 11.2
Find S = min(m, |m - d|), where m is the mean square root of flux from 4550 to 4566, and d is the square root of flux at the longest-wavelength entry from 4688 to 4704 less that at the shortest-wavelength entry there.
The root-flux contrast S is 3.31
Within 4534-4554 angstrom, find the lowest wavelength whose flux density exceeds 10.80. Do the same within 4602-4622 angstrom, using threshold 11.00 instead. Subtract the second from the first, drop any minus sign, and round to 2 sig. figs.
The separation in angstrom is 68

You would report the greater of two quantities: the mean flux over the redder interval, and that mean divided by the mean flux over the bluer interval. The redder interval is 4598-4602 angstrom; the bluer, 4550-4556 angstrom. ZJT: 11.0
